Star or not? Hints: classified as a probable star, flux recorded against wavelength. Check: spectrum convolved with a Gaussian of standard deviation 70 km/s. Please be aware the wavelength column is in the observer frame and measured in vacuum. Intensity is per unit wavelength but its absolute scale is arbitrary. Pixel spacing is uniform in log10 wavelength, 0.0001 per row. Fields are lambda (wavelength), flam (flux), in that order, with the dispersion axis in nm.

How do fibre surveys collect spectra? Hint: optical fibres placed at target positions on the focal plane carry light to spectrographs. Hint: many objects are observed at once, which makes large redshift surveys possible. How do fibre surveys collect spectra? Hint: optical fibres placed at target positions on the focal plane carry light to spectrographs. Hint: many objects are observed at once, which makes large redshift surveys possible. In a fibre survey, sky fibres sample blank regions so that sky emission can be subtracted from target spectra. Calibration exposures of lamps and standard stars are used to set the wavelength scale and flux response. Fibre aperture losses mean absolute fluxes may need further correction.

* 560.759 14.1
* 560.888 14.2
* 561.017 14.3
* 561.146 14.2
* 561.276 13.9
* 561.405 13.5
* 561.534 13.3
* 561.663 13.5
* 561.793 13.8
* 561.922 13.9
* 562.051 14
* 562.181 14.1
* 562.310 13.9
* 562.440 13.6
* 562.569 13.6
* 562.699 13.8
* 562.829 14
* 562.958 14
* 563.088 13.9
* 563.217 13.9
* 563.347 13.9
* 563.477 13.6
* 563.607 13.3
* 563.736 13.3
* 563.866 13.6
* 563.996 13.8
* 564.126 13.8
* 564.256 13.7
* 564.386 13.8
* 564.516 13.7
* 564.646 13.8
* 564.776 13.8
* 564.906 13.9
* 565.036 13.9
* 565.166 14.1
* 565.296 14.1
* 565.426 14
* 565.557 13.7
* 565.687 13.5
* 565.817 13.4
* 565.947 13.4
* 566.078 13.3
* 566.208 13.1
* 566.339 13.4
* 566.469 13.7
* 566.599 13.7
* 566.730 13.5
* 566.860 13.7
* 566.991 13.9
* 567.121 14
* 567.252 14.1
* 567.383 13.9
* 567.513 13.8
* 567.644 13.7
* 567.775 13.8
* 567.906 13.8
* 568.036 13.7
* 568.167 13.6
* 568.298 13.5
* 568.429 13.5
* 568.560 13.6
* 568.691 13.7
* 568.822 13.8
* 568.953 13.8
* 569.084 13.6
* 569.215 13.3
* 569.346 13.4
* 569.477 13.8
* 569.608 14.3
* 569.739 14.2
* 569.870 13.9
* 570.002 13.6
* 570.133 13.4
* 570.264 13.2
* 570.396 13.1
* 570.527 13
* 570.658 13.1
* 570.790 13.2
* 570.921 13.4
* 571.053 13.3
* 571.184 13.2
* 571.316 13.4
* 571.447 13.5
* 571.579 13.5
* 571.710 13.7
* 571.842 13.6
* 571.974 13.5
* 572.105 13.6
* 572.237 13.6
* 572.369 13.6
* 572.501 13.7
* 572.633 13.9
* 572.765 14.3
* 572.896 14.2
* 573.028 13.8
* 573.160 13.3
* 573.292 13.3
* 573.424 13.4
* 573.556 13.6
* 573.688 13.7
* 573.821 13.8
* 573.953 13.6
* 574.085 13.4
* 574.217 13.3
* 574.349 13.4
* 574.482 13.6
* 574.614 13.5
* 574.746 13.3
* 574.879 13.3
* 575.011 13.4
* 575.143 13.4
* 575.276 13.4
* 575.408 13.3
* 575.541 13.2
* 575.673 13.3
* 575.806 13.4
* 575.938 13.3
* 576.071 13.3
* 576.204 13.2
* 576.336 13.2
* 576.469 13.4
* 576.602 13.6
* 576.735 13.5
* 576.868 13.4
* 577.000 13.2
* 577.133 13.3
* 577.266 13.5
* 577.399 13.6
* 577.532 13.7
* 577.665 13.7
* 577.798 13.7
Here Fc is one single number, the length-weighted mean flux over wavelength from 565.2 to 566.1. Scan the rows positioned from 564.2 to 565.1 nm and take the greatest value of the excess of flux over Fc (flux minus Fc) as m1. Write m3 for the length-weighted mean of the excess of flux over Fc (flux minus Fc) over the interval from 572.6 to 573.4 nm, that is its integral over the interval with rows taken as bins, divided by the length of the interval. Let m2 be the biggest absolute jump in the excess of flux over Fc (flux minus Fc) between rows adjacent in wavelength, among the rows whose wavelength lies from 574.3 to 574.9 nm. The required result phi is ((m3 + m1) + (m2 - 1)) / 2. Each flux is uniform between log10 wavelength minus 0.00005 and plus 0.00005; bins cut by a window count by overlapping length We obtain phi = -0.22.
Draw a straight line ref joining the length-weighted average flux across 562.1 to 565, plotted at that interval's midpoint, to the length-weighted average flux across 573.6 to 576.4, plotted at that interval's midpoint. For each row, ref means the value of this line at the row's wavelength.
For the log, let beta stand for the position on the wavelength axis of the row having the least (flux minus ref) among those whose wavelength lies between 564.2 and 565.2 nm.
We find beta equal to 564.256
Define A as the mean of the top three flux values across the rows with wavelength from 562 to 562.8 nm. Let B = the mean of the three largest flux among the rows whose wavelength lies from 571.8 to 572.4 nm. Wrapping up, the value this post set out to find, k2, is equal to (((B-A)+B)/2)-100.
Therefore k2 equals -93.4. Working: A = 14.0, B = 13.60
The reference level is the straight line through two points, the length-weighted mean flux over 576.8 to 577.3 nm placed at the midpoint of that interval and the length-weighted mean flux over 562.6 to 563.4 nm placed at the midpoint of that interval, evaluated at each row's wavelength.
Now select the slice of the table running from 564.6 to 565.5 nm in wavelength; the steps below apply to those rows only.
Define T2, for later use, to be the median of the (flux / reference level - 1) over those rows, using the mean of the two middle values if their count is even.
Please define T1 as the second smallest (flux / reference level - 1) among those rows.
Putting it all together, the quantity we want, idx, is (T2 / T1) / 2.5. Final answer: -1.1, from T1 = -0.002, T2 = 0.006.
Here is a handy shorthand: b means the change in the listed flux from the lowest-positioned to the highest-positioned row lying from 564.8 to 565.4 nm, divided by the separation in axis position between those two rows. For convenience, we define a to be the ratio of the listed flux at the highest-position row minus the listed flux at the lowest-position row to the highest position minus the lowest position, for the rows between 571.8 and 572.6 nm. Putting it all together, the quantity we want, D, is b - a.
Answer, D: 0.4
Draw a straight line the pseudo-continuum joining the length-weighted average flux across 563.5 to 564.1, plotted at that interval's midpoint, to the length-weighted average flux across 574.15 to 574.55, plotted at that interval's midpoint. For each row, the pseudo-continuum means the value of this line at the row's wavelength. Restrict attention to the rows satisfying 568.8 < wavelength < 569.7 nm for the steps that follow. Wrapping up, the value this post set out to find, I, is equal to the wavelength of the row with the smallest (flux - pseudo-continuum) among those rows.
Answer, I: 569.215 nm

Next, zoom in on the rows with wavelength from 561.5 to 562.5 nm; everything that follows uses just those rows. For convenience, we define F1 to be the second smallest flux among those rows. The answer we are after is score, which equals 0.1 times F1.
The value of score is 1.35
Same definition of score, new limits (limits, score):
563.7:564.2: 1.36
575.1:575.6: 1.33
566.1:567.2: 1.34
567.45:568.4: 1.36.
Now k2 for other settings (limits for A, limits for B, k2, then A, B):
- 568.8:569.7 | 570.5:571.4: -93.6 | 14.0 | 13.37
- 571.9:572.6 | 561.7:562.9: -92.8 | 13.6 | 14.03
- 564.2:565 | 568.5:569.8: -92.8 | 13.8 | 14.10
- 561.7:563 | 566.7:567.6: -93.0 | 14.0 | 14.00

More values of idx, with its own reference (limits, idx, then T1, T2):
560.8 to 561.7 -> 0.1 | -0.033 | -0.005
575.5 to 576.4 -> 0.2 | -0.014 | -0.008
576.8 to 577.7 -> -1.3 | -0.004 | 0.012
